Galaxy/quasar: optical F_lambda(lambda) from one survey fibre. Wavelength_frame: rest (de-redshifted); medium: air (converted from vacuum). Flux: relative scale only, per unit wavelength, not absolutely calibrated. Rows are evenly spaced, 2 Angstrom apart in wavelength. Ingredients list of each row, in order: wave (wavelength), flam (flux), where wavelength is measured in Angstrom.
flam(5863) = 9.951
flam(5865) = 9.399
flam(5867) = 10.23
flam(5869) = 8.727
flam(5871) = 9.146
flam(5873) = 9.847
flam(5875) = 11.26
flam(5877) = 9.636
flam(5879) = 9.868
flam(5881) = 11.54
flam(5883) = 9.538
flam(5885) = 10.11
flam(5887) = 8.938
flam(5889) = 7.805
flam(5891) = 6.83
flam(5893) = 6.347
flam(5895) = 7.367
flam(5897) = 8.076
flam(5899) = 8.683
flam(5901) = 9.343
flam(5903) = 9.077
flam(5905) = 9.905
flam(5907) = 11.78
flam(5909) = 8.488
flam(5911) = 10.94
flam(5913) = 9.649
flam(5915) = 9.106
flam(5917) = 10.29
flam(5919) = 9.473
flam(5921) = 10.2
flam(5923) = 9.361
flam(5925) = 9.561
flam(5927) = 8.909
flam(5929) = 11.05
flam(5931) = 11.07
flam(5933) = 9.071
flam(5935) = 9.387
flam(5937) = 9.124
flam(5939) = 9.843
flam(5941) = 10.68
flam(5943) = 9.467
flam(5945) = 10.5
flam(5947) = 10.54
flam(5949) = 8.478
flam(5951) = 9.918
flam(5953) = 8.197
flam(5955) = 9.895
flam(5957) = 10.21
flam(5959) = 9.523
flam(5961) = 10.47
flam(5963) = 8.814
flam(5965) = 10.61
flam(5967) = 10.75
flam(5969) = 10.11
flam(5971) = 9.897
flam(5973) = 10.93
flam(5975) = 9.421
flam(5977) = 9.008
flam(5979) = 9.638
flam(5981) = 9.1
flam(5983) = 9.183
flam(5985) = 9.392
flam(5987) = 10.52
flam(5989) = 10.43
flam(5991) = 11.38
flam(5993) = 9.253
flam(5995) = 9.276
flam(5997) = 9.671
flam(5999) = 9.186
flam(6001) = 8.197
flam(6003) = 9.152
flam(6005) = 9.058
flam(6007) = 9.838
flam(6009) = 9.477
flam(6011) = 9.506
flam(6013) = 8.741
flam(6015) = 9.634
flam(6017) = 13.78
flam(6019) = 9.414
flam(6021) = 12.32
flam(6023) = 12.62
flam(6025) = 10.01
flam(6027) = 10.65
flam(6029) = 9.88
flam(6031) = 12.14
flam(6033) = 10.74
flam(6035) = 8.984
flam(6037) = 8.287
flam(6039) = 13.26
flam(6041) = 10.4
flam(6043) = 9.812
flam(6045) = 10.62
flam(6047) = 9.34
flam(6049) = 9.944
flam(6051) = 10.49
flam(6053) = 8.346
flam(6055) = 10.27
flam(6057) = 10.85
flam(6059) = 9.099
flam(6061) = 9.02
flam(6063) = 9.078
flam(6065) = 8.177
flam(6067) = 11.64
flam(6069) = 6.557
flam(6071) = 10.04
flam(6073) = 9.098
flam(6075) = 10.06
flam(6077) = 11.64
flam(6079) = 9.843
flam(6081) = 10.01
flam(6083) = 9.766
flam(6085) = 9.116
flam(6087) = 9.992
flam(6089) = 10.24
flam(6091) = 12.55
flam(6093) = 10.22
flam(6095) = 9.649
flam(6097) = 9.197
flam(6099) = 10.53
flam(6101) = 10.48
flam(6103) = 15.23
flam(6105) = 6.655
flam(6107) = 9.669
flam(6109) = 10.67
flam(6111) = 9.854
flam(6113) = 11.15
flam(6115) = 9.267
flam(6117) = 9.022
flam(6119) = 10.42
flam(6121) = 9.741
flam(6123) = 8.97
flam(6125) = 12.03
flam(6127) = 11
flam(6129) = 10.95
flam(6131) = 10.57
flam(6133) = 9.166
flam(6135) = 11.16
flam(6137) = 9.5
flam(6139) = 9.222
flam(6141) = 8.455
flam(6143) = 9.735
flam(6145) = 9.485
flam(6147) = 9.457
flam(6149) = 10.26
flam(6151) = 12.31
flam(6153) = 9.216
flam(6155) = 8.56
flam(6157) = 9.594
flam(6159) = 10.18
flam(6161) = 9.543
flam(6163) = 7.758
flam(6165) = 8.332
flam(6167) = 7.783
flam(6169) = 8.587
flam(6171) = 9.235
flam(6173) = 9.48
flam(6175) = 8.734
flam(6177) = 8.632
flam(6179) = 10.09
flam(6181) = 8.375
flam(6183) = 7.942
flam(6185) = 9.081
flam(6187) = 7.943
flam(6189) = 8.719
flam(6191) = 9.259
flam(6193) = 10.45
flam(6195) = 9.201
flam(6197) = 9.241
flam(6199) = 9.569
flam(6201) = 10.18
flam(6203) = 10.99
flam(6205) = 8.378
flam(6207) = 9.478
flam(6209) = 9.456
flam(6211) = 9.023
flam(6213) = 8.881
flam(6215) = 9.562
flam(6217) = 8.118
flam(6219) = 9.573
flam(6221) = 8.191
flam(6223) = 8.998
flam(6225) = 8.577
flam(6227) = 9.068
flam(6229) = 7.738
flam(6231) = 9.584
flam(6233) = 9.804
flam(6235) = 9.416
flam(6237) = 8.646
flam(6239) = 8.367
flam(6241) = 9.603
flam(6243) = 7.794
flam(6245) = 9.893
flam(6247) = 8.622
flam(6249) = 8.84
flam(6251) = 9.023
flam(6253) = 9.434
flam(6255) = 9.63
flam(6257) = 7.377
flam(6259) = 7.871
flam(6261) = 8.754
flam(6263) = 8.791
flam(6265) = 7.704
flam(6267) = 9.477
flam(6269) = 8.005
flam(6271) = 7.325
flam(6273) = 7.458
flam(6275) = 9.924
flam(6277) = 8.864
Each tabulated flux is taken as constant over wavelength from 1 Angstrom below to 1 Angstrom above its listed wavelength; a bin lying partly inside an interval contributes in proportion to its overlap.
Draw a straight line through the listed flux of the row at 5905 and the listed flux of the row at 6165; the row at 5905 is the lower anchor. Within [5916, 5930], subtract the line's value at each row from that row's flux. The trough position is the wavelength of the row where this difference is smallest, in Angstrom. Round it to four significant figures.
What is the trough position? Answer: 5927 Angstrom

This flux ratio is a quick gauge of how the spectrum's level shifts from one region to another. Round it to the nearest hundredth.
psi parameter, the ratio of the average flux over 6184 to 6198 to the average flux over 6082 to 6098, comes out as 0.90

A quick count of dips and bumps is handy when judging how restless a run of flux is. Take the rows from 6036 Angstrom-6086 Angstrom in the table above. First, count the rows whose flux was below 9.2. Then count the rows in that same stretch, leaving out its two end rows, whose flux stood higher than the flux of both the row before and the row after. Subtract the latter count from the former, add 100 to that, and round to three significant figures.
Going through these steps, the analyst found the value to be 100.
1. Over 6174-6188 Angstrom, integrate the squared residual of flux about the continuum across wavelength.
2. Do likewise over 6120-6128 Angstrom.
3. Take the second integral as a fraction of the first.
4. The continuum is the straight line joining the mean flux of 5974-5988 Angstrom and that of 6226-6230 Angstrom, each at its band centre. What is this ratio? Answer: 5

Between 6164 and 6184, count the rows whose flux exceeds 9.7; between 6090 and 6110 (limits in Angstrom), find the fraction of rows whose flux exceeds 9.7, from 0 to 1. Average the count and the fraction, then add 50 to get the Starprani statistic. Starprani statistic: 50.8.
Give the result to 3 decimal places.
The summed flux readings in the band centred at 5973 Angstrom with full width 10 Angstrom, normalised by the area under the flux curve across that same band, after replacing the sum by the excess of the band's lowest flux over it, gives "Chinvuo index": -0.409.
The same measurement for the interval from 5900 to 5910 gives -0.413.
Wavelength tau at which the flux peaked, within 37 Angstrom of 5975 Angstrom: 5991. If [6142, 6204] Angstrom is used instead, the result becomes 6151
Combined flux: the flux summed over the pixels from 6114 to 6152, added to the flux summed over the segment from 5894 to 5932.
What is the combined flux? 373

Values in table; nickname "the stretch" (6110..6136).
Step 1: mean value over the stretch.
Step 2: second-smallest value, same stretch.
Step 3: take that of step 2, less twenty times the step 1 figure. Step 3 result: -196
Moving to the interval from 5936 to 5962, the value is -187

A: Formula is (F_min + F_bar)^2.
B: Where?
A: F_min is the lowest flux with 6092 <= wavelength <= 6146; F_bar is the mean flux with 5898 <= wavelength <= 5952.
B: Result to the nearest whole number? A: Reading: 270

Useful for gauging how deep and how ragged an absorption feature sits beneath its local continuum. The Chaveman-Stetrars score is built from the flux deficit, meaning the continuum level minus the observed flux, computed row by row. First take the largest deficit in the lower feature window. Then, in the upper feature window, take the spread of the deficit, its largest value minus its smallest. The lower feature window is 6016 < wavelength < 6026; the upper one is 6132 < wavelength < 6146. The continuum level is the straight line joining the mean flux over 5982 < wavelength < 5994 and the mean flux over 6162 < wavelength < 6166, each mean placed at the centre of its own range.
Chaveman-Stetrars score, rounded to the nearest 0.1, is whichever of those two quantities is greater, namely 2.6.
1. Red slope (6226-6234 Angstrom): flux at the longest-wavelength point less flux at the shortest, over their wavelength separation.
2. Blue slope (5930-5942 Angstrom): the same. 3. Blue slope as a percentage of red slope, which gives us -32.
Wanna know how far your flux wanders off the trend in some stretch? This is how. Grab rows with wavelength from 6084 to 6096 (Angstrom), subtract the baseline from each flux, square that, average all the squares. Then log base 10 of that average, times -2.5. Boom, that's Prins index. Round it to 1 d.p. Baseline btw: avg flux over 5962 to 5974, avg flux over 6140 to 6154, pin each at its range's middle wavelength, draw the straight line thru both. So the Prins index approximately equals -0.3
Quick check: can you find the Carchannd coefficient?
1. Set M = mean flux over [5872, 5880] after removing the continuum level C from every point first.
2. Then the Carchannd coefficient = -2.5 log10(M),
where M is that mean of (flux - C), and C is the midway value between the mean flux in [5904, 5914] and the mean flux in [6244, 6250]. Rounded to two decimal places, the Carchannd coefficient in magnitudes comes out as 0.72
